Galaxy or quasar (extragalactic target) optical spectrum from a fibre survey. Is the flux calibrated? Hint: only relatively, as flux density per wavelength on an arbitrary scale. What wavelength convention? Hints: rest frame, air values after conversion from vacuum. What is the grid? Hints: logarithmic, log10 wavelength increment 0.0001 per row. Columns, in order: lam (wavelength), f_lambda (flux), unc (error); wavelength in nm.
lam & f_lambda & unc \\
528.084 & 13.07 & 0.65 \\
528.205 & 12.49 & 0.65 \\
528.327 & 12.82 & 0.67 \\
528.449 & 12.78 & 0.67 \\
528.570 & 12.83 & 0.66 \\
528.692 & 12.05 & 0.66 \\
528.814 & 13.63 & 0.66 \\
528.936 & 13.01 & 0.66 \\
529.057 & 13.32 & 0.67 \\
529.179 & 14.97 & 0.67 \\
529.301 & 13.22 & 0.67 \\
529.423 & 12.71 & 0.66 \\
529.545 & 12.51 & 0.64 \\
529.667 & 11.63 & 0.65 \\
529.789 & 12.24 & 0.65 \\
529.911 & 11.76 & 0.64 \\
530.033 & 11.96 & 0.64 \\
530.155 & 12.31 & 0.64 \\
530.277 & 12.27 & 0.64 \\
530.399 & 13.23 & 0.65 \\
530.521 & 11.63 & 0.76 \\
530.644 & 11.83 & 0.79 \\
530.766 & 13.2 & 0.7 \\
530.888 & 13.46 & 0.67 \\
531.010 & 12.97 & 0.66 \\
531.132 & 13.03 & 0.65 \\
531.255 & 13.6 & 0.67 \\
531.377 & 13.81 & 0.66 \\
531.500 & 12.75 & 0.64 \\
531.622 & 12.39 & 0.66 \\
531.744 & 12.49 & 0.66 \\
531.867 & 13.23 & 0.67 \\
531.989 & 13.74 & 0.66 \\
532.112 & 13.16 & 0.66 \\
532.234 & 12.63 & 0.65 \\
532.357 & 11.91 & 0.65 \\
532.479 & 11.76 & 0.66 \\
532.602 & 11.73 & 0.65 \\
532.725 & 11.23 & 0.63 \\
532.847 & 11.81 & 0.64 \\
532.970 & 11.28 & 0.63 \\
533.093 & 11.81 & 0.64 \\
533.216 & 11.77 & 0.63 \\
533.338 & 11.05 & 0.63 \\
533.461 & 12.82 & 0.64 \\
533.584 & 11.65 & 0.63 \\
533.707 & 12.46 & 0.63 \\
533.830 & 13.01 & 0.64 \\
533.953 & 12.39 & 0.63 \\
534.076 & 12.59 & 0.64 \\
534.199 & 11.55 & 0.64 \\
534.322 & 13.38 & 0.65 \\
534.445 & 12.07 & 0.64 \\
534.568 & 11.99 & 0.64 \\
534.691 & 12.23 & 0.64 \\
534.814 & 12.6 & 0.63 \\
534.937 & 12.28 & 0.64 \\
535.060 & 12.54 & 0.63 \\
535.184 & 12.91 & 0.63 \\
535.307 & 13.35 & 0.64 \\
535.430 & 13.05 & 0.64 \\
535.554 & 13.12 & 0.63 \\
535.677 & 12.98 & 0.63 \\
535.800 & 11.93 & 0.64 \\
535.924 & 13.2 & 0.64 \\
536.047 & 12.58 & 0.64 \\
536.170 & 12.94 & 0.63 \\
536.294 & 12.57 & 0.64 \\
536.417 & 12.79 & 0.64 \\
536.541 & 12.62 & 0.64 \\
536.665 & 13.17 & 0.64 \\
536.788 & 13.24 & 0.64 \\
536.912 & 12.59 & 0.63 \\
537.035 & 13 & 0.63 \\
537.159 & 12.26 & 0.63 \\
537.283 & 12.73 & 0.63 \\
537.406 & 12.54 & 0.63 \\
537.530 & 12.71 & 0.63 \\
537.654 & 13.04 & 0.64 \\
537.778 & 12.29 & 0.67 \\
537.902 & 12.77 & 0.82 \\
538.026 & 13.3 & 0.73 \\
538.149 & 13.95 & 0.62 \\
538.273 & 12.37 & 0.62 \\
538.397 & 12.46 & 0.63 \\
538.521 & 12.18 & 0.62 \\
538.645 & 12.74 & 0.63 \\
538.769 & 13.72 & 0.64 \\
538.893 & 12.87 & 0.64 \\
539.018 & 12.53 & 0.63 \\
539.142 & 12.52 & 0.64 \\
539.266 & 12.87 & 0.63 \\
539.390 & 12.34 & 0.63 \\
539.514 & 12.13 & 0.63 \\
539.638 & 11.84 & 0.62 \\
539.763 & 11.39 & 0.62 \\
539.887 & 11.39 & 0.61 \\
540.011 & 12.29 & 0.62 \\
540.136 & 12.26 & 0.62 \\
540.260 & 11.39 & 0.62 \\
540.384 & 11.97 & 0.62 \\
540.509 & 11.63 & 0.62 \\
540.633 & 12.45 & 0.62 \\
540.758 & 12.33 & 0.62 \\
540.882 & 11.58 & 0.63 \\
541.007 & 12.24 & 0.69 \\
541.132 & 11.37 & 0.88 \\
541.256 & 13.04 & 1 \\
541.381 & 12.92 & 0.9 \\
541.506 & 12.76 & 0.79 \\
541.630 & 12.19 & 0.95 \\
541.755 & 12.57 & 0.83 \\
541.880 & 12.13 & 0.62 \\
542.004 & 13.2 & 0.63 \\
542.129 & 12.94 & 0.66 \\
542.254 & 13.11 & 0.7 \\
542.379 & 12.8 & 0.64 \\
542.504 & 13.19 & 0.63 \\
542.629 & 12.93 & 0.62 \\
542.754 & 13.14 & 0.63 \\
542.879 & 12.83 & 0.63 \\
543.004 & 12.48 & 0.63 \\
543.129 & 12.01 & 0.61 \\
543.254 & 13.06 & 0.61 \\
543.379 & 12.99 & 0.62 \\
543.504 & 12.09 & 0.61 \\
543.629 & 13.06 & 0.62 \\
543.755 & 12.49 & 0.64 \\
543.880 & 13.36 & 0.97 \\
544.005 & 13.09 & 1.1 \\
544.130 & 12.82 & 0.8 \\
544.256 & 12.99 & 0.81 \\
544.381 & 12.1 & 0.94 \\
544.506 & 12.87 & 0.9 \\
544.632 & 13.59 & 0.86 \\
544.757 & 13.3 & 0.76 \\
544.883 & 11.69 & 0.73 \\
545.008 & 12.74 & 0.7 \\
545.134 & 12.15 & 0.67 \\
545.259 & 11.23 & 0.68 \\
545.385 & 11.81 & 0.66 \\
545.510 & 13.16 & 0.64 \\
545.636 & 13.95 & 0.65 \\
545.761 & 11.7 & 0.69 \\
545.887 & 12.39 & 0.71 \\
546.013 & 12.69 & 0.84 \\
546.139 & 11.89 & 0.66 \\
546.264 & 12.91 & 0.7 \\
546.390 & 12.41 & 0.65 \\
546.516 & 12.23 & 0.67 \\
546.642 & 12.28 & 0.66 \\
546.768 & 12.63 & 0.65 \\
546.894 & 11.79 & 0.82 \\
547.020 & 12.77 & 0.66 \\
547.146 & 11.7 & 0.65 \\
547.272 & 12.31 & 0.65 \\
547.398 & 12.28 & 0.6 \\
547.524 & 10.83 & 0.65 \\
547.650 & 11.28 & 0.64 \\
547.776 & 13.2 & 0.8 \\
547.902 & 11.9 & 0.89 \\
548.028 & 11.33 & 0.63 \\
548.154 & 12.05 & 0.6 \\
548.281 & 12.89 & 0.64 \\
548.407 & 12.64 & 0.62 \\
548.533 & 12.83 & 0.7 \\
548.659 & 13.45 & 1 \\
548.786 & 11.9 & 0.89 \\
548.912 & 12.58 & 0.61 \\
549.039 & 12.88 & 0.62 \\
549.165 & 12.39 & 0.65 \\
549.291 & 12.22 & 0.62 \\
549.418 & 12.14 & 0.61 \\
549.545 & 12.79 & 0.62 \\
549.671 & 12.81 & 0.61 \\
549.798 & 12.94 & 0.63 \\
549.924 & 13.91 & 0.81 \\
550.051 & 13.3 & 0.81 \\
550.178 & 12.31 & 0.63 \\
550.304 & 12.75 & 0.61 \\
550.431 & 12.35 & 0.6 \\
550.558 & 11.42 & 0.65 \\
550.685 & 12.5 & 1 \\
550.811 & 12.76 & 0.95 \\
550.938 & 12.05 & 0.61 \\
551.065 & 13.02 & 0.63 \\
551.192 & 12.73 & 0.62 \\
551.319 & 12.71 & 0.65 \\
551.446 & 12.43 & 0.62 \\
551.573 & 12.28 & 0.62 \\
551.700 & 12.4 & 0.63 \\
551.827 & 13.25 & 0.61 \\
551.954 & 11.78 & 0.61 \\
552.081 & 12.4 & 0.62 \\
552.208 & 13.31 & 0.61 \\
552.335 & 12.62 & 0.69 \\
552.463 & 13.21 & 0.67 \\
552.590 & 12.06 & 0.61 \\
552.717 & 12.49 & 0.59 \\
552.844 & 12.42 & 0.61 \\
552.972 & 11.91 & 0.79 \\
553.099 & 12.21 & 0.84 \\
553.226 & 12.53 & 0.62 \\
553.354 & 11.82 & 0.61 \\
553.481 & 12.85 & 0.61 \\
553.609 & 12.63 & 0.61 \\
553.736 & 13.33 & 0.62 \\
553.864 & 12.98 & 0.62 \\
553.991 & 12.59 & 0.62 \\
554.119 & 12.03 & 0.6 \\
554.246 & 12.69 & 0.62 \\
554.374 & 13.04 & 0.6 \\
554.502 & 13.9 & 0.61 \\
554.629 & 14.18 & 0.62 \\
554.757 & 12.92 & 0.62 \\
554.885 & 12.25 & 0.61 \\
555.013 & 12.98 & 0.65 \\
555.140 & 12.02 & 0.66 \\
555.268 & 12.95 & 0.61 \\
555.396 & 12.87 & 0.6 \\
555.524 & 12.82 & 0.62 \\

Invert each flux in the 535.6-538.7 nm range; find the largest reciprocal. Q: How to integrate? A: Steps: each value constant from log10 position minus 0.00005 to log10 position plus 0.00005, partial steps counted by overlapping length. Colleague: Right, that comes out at 0.084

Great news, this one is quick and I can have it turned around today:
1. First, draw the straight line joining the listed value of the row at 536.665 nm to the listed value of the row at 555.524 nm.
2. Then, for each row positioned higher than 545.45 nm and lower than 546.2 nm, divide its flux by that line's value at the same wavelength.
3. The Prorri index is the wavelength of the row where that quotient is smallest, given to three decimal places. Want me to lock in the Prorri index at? 545.761 nm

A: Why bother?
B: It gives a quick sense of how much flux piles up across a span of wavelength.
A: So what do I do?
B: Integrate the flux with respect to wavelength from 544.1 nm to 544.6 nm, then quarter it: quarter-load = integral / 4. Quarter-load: 1.59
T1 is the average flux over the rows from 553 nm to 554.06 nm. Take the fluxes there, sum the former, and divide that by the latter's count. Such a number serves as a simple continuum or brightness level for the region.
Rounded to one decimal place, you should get 12.6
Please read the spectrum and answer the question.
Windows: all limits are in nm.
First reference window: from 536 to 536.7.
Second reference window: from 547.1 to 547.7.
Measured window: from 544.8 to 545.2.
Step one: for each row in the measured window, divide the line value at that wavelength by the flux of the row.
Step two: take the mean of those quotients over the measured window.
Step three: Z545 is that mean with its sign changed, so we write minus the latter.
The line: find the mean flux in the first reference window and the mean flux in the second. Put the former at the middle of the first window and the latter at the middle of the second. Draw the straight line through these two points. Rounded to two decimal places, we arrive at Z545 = -0.98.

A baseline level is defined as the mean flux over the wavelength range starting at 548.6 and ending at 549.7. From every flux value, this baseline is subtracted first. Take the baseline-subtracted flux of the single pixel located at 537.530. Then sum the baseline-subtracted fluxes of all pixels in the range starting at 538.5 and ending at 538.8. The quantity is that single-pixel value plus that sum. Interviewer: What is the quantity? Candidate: 1.1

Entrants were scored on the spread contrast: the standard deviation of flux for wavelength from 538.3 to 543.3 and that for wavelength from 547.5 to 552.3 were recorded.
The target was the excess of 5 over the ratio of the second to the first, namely 3.89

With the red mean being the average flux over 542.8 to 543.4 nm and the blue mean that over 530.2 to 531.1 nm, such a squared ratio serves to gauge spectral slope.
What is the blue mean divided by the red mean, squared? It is 1.00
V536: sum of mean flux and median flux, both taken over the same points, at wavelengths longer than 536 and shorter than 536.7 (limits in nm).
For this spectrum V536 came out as 25.5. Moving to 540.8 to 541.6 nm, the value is 24.8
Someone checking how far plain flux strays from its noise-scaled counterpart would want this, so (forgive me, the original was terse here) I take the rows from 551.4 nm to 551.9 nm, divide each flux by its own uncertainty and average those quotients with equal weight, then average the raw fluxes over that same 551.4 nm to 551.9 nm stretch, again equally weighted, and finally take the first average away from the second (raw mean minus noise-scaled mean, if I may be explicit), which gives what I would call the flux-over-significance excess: -7.7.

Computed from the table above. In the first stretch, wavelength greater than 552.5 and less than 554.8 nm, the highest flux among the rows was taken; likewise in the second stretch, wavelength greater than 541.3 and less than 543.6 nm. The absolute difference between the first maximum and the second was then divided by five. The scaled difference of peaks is 0.20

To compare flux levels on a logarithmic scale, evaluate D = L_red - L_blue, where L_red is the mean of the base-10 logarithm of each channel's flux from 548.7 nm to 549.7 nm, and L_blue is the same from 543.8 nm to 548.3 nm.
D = 0.0029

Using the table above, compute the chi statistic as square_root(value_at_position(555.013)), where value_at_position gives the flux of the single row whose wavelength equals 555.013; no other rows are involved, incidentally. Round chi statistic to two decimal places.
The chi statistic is 3.60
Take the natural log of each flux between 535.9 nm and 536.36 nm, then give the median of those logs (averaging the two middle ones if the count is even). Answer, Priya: 2.55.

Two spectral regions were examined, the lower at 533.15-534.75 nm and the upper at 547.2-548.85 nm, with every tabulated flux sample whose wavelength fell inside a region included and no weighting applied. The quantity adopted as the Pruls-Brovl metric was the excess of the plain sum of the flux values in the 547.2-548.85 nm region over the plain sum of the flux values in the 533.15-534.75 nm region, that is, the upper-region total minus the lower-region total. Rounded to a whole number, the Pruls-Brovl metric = 0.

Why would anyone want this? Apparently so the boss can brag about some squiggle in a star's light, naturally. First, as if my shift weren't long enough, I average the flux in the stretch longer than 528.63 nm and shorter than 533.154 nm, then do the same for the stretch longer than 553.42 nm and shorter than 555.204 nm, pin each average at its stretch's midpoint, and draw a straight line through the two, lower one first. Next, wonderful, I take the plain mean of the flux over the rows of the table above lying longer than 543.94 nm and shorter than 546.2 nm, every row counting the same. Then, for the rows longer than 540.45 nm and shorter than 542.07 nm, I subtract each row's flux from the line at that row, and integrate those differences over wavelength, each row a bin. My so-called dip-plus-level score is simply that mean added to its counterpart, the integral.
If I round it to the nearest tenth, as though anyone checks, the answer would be 13.2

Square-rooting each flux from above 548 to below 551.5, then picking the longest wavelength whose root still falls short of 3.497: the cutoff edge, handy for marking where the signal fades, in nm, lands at 550.938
